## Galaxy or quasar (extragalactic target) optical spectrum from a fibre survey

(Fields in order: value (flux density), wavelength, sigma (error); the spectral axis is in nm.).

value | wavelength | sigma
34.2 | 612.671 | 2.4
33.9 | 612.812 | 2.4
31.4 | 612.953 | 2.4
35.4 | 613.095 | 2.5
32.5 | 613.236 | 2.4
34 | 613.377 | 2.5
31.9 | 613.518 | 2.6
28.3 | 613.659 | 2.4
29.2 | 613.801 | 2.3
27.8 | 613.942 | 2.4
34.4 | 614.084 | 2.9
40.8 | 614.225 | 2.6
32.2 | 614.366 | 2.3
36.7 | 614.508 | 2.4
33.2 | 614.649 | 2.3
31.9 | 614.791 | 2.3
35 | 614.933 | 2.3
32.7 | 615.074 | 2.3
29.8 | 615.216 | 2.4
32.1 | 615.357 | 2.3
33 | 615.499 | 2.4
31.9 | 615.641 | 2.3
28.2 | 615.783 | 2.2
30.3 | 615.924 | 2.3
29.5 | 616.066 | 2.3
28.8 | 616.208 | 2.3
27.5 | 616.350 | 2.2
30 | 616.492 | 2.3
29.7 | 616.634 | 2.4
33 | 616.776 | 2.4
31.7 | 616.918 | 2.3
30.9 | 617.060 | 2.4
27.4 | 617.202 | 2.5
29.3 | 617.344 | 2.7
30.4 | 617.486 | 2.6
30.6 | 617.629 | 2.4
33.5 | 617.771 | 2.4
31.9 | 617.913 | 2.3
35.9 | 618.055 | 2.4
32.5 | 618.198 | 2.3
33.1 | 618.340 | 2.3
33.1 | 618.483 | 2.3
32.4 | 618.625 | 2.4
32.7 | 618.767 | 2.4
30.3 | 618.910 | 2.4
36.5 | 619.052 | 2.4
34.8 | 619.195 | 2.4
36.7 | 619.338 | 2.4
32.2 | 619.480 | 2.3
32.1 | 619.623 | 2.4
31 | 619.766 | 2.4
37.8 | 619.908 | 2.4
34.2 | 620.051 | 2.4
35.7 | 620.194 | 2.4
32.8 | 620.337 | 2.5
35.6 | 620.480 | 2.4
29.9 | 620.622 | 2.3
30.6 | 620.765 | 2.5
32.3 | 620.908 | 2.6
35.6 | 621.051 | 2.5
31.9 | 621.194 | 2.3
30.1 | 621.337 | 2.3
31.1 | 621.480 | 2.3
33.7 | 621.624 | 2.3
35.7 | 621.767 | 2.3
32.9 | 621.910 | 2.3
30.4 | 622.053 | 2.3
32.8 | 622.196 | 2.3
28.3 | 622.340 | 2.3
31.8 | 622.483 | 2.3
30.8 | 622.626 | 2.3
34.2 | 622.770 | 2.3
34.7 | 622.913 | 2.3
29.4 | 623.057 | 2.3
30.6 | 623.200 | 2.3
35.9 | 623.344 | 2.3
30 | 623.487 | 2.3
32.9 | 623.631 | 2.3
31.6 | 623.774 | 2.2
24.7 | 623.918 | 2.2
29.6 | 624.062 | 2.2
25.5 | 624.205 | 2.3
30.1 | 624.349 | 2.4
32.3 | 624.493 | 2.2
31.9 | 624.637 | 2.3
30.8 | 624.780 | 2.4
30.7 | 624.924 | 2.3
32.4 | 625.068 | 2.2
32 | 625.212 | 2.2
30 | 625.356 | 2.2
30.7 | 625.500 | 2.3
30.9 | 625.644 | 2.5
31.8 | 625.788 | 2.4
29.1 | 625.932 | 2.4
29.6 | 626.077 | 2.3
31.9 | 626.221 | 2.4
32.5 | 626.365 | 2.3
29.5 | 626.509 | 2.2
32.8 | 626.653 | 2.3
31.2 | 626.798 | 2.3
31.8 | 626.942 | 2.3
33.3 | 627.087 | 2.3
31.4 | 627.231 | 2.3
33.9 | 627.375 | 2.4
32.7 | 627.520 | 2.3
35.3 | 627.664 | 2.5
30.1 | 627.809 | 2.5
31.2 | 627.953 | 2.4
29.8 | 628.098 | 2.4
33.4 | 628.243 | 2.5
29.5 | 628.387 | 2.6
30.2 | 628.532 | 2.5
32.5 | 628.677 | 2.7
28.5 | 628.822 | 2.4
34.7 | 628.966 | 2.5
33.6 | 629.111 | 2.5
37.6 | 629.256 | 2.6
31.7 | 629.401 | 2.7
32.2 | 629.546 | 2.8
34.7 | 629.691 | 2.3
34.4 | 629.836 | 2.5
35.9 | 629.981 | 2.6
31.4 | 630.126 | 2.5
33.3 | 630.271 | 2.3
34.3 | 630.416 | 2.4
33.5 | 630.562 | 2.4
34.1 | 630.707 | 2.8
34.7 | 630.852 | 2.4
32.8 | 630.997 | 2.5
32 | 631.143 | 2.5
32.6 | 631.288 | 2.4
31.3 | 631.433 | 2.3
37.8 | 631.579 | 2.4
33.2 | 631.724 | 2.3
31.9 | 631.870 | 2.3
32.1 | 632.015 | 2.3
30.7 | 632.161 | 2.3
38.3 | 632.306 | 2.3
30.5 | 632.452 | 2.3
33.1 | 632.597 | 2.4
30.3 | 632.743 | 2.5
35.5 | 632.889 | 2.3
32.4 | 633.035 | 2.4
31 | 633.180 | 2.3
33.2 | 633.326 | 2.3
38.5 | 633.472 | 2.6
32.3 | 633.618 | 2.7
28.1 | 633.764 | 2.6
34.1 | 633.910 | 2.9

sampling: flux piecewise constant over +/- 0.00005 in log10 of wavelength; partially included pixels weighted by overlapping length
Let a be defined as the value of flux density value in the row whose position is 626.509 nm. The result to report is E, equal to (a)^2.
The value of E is 870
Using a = 29.5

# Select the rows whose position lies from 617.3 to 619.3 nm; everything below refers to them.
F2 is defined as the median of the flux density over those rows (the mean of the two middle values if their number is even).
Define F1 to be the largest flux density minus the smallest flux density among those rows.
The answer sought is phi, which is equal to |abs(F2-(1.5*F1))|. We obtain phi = 22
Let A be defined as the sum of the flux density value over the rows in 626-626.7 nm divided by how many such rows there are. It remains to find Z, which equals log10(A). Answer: 1.49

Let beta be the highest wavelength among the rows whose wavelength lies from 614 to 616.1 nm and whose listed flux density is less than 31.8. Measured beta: 616.066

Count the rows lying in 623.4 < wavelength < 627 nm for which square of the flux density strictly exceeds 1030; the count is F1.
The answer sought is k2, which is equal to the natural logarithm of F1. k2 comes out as 1.61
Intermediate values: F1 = 5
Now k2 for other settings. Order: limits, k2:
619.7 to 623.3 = 2.56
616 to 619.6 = 2.48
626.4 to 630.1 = 2.64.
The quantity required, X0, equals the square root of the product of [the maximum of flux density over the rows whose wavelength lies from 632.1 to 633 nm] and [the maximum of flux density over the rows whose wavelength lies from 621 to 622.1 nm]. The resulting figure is 37.0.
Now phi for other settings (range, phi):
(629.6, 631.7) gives 24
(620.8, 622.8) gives 21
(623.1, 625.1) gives 14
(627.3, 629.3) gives 19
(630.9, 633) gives 20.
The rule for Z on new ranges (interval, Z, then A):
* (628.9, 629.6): 1.53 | 34.0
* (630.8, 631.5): 1.51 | 32.7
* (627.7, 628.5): 1.49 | 30.8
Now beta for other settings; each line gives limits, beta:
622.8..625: 624.924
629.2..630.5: 630.126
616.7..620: 619.766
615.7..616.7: 616.634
